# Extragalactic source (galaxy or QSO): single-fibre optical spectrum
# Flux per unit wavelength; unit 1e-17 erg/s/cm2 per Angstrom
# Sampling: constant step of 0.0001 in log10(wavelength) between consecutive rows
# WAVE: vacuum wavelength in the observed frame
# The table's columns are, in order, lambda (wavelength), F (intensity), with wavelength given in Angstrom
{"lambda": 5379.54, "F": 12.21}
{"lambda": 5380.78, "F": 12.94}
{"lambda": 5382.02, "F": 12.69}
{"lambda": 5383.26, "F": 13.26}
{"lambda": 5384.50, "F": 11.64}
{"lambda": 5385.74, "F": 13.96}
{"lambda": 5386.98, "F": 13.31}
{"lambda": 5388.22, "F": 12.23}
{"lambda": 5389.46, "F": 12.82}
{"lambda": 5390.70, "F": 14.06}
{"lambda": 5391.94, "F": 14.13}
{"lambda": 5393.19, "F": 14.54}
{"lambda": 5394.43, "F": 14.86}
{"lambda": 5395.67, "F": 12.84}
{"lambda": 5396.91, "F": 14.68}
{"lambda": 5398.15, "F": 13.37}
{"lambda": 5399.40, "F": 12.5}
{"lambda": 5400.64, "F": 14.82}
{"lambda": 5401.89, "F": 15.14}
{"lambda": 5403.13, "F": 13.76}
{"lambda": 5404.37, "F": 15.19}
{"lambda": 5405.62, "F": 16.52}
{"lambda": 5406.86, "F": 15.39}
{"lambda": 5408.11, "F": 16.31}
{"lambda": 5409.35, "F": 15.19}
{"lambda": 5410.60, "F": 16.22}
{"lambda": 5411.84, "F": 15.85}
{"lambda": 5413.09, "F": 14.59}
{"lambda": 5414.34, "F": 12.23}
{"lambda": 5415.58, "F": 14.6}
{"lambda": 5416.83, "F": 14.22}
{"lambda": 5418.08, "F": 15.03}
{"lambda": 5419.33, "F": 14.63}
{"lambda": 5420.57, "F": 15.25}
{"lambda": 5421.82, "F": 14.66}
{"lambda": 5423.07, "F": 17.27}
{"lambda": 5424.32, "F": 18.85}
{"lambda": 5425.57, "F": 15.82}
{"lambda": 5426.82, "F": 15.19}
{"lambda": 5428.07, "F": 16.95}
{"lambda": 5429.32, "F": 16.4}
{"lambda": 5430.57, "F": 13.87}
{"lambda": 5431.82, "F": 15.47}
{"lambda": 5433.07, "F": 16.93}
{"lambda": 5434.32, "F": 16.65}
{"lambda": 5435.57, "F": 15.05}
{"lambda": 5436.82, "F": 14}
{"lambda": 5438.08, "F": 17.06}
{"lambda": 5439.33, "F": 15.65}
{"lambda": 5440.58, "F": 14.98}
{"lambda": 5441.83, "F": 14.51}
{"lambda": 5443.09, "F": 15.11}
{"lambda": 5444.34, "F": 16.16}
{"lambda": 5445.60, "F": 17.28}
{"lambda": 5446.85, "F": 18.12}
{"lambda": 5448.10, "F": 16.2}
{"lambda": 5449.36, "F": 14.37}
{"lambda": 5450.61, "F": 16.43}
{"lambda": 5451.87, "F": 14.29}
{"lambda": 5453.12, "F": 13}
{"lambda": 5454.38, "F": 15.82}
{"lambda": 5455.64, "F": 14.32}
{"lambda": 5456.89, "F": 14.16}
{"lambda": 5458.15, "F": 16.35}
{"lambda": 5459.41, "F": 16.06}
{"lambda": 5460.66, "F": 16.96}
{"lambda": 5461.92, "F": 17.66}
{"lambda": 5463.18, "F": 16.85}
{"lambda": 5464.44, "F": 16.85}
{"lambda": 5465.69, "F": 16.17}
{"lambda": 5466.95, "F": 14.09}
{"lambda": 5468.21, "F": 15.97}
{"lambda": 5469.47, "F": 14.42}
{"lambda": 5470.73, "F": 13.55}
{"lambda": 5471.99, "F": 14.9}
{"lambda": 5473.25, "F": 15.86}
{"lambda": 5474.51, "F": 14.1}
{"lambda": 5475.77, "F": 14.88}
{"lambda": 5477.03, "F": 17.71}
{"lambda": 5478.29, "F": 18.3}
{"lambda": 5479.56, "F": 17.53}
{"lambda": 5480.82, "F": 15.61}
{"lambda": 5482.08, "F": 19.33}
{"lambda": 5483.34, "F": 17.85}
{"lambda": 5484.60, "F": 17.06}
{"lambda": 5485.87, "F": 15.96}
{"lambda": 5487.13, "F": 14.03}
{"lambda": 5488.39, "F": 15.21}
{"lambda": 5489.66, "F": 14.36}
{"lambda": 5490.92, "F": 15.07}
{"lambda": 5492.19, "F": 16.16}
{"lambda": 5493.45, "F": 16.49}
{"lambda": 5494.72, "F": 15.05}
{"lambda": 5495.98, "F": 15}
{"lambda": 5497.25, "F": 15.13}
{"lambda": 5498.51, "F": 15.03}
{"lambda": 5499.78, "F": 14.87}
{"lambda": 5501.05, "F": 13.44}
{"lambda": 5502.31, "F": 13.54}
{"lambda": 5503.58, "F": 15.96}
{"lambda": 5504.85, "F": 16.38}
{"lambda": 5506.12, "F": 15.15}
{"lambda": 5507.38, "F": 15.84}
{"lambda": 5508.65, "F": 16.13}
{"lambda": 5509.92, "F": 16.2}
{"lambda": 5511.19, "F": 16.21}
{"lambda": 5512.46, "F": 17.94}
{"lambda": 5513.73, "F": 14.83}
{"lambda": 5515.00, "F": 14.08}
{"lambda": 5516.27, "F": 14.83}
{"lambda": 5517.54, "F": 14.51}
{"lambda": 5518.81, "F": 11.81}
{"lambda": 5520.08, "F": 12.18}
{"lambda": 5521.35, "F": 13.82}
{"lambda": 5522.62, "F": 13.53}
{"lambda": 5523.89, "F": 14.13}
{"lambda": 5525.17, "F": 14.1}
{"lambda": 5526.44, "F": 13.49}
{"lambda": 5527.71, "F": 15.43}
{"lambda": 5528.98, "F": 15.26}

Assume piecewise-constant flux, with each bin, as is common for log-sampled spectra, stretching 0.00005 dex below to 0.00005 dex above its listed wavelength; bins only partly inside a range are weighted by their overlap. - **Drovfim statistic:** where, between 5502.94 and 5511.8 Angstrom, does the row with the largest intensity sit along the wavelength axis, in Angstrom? 5504.85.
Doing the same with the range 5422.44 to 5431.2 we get 5424.32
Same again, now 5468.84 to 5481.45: 5478.29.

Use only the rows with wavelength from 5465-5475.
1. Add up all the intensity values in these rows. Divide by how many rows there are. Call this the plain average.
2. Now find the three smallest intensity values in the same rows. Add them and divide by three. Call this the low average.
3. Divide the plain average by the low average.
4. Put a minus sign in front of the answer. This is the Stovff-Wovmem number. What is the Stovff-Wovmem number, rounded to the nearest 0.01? -1.07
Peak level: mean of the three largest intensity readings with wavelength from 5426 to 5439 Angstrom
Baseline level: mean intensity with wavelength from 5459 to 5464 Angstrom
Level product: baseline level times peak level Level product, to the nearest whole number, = 287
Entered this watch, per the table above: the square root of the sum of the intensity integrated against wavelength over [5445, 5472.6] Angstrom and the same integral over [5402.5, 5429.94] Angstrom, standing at 29.3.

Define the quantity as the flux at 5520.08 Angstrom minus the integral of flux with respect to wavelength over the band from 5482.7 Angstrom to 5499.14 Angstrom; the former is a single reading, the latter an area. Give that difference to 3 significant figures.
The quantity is -244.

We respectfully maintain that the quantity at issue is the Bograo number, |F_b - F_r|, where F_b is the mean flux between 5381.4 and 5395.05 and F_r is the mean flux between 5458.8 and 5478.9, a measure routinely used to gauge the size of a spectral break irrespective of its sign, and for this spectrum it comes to 2.5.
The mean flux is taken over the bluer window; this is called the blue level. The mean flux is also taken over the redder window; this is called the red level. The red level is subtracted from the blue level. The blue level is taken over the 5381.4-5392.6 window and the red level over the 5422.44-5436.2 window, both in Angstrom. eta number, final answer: -3.1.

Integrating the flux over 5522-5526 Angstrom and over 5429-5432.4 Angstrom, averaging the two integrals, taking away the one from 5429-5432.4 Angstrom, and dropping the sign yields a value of 2.0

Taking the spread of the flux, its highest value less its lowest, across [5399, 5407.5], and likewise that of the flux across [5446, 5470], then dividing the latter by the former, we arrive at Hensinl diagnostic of 1.3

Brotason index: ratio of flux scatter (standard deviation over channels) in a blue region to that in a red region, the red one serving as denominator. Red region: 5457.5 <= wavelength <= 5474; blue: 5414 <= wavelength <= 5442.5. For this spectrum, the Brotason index 1.2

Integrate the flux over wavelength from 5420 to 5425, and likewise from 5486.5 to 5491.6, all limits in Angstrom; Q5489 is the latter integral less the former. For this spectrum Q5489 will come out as -8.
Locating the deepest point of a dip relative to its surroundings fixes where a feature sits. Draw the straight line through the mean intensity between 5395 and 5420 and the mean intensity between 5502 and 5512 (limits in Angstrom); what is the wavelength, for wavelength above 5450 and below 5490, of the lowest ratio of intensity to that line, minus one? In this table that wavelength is 5453.12 Angstrom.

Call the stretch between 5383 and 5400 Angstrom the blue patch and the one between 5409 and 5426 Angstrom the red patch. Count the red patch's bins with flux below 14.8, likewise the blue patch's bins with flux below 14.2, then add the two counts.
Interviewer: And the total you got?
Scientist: 17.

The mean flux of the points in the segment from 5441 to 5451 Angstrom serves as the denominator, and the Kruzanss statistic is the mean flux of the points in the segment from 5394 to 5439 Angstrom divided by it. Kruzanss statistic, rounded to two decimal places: 0.95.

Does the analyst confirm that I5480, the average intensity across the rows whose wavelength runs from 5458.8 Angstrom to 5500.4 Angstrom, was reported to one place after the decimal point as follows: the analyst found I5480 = 15.9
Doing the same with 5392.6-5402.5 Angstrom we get 14.1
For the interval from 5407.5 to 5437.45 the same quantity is 15.5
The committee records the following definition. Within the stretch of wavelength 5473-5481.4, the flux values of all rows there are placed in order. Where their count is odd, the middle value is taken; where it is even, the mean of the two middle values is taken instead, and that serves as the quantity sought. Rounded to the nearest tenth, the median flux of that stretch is 15.9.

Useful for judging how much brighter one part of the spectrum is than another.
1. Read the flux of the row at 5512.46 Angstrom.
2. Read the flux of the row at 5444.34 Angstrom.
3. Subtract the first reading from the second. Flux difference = -1.8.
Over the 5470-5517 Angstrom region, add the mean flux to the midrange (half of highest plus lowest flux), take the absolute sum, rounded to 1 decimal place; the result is 32.0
